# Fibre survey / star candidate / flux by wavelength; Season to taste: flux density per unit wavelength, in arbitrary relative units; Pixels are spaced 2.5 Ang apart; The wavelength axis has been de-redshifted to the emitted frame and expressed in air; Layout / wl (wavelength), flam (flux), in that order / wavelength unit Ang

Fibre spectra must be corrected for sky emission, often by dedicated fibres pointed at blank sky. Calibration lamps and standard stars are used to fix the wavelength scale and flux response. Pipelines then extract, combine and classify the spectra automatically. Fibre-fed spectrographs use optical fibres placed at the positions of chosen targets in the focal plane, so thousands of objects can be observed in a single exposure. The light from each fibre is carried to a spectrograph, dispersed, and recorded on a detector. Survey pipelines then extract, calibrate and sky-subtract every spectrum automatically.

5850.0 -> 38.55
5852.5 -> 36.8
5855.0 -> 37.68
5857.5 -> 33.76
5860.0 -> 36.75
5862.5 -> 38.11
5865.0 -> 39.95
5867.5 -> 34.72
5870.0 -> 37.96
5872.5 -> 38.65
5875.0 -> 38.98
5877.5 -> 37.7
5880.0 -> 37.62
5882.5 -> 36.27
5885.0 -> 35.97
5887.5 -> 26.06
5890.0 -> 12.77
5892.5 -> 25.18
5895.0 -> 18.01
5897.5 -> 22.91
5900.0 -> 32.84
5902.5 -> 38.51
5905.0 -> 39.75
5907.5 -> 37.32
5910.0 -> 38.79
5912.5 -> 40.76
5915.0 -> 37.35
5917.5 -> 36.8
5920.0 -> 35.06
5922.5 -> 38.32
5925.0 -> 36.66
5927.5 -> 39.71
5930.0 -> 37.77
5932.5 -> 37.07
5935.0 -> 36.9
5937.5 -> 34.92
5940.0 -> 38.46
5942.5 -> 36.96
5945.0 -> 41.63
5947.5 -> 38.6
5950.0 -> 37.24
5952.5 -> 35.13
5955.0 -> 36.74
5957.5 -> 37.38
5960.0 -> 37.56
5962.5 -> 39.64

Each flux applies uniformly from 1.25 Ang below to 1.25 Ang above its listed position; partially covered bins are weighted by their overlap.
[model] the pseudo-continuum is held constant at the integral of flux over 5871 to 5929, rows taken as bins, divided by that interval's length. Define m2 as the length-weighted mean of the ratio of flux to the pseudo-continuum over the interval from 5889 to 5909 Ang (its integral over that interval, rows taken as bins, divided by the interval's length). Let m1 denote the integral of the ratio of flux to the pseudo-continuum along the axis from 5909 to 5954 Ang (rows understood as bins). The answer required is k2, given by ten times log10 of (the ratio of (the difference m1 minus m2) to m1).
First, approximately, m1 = 50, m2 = 0.84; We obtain -0.07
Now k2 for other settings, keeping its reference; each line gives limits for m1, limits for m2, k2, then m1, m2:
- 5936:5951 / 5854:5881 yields -0.30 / 17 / 1.10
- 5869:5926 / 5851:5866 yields -0.08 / 57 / 1.09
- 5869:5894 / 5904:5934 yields -0.21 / 24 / 1.11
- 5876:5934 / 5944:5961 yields -0.08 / 58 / 1.11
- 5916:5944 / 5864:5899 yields -0.13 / 31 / 0.93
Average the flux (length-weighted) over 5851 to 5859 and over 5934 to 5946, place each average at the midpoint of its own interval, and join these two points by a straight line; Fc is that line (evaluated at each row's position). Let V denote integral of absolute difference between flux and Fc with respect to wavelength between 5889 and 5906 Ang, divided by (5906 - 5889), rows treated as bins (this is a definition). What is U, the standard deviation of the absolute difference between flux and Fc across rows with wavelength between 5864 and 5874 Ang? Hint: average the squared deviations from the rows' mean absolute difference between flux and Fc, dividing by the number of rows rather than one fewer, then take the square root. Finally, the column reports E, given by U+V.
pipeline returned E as 11.7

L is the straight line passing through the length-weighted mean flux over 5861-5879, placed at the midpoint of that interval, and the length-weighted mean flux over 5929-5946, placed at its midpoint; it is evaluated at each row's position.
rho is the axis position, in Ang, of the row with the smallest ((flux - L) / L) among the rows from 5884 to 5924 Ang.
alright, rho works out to 5890.0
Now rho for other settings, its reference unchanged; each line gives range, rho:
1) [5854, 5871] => 5857.5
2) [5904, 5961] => 5937.5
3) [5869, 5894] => 5890.0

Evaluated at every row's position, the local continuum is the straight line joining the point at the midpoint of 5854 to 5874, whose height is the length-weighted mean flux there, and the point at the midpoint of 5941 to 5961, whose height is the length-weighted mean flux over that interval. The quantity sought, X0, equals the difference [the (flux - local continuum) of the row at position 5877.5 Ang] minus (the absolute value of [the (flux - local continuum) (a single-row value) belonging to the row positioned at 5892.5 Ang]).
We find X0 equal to -11.8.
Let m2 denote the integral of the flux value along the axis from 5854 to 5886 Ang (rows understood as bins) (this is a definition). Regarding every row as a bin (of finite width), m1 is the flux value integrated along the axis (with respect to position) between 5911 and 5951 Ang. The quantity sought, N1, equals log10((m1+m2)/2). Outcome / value 3.13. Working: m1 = 1511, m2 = 1192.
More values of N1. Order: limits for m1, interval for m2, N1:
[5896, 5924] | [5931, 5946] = 2.90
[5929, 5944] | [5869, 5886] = 2.78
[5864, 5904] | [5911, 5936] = 3.05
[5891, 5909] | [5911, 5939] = 2.90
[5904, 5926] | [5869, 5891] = 2.90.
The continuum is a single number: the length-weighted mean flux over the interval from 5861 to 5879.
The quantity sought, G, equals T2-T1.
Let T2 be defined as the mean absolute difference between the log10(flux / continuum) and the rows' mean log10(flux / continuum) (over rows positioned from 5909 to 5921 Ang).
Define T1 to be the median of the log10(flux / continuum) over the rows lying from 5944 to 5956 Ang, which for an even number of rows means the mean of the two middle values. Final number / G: 0.027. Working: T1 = -0.009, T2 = 0.018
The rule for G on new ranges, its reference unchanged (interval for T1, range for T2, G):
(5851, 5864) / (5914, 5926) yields 0.023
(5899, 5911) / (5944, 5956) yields 0.014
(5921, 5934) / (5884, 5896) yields 0.135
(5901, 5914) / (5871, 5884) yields 0.000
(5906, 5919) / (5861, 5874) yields 0.022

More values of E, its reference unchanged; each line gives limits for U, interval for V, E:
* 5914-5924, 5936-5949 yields 2.6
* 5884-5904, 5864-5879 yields 9.8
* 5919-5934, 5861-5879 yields 2.8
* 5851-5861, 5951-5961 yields 2.1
